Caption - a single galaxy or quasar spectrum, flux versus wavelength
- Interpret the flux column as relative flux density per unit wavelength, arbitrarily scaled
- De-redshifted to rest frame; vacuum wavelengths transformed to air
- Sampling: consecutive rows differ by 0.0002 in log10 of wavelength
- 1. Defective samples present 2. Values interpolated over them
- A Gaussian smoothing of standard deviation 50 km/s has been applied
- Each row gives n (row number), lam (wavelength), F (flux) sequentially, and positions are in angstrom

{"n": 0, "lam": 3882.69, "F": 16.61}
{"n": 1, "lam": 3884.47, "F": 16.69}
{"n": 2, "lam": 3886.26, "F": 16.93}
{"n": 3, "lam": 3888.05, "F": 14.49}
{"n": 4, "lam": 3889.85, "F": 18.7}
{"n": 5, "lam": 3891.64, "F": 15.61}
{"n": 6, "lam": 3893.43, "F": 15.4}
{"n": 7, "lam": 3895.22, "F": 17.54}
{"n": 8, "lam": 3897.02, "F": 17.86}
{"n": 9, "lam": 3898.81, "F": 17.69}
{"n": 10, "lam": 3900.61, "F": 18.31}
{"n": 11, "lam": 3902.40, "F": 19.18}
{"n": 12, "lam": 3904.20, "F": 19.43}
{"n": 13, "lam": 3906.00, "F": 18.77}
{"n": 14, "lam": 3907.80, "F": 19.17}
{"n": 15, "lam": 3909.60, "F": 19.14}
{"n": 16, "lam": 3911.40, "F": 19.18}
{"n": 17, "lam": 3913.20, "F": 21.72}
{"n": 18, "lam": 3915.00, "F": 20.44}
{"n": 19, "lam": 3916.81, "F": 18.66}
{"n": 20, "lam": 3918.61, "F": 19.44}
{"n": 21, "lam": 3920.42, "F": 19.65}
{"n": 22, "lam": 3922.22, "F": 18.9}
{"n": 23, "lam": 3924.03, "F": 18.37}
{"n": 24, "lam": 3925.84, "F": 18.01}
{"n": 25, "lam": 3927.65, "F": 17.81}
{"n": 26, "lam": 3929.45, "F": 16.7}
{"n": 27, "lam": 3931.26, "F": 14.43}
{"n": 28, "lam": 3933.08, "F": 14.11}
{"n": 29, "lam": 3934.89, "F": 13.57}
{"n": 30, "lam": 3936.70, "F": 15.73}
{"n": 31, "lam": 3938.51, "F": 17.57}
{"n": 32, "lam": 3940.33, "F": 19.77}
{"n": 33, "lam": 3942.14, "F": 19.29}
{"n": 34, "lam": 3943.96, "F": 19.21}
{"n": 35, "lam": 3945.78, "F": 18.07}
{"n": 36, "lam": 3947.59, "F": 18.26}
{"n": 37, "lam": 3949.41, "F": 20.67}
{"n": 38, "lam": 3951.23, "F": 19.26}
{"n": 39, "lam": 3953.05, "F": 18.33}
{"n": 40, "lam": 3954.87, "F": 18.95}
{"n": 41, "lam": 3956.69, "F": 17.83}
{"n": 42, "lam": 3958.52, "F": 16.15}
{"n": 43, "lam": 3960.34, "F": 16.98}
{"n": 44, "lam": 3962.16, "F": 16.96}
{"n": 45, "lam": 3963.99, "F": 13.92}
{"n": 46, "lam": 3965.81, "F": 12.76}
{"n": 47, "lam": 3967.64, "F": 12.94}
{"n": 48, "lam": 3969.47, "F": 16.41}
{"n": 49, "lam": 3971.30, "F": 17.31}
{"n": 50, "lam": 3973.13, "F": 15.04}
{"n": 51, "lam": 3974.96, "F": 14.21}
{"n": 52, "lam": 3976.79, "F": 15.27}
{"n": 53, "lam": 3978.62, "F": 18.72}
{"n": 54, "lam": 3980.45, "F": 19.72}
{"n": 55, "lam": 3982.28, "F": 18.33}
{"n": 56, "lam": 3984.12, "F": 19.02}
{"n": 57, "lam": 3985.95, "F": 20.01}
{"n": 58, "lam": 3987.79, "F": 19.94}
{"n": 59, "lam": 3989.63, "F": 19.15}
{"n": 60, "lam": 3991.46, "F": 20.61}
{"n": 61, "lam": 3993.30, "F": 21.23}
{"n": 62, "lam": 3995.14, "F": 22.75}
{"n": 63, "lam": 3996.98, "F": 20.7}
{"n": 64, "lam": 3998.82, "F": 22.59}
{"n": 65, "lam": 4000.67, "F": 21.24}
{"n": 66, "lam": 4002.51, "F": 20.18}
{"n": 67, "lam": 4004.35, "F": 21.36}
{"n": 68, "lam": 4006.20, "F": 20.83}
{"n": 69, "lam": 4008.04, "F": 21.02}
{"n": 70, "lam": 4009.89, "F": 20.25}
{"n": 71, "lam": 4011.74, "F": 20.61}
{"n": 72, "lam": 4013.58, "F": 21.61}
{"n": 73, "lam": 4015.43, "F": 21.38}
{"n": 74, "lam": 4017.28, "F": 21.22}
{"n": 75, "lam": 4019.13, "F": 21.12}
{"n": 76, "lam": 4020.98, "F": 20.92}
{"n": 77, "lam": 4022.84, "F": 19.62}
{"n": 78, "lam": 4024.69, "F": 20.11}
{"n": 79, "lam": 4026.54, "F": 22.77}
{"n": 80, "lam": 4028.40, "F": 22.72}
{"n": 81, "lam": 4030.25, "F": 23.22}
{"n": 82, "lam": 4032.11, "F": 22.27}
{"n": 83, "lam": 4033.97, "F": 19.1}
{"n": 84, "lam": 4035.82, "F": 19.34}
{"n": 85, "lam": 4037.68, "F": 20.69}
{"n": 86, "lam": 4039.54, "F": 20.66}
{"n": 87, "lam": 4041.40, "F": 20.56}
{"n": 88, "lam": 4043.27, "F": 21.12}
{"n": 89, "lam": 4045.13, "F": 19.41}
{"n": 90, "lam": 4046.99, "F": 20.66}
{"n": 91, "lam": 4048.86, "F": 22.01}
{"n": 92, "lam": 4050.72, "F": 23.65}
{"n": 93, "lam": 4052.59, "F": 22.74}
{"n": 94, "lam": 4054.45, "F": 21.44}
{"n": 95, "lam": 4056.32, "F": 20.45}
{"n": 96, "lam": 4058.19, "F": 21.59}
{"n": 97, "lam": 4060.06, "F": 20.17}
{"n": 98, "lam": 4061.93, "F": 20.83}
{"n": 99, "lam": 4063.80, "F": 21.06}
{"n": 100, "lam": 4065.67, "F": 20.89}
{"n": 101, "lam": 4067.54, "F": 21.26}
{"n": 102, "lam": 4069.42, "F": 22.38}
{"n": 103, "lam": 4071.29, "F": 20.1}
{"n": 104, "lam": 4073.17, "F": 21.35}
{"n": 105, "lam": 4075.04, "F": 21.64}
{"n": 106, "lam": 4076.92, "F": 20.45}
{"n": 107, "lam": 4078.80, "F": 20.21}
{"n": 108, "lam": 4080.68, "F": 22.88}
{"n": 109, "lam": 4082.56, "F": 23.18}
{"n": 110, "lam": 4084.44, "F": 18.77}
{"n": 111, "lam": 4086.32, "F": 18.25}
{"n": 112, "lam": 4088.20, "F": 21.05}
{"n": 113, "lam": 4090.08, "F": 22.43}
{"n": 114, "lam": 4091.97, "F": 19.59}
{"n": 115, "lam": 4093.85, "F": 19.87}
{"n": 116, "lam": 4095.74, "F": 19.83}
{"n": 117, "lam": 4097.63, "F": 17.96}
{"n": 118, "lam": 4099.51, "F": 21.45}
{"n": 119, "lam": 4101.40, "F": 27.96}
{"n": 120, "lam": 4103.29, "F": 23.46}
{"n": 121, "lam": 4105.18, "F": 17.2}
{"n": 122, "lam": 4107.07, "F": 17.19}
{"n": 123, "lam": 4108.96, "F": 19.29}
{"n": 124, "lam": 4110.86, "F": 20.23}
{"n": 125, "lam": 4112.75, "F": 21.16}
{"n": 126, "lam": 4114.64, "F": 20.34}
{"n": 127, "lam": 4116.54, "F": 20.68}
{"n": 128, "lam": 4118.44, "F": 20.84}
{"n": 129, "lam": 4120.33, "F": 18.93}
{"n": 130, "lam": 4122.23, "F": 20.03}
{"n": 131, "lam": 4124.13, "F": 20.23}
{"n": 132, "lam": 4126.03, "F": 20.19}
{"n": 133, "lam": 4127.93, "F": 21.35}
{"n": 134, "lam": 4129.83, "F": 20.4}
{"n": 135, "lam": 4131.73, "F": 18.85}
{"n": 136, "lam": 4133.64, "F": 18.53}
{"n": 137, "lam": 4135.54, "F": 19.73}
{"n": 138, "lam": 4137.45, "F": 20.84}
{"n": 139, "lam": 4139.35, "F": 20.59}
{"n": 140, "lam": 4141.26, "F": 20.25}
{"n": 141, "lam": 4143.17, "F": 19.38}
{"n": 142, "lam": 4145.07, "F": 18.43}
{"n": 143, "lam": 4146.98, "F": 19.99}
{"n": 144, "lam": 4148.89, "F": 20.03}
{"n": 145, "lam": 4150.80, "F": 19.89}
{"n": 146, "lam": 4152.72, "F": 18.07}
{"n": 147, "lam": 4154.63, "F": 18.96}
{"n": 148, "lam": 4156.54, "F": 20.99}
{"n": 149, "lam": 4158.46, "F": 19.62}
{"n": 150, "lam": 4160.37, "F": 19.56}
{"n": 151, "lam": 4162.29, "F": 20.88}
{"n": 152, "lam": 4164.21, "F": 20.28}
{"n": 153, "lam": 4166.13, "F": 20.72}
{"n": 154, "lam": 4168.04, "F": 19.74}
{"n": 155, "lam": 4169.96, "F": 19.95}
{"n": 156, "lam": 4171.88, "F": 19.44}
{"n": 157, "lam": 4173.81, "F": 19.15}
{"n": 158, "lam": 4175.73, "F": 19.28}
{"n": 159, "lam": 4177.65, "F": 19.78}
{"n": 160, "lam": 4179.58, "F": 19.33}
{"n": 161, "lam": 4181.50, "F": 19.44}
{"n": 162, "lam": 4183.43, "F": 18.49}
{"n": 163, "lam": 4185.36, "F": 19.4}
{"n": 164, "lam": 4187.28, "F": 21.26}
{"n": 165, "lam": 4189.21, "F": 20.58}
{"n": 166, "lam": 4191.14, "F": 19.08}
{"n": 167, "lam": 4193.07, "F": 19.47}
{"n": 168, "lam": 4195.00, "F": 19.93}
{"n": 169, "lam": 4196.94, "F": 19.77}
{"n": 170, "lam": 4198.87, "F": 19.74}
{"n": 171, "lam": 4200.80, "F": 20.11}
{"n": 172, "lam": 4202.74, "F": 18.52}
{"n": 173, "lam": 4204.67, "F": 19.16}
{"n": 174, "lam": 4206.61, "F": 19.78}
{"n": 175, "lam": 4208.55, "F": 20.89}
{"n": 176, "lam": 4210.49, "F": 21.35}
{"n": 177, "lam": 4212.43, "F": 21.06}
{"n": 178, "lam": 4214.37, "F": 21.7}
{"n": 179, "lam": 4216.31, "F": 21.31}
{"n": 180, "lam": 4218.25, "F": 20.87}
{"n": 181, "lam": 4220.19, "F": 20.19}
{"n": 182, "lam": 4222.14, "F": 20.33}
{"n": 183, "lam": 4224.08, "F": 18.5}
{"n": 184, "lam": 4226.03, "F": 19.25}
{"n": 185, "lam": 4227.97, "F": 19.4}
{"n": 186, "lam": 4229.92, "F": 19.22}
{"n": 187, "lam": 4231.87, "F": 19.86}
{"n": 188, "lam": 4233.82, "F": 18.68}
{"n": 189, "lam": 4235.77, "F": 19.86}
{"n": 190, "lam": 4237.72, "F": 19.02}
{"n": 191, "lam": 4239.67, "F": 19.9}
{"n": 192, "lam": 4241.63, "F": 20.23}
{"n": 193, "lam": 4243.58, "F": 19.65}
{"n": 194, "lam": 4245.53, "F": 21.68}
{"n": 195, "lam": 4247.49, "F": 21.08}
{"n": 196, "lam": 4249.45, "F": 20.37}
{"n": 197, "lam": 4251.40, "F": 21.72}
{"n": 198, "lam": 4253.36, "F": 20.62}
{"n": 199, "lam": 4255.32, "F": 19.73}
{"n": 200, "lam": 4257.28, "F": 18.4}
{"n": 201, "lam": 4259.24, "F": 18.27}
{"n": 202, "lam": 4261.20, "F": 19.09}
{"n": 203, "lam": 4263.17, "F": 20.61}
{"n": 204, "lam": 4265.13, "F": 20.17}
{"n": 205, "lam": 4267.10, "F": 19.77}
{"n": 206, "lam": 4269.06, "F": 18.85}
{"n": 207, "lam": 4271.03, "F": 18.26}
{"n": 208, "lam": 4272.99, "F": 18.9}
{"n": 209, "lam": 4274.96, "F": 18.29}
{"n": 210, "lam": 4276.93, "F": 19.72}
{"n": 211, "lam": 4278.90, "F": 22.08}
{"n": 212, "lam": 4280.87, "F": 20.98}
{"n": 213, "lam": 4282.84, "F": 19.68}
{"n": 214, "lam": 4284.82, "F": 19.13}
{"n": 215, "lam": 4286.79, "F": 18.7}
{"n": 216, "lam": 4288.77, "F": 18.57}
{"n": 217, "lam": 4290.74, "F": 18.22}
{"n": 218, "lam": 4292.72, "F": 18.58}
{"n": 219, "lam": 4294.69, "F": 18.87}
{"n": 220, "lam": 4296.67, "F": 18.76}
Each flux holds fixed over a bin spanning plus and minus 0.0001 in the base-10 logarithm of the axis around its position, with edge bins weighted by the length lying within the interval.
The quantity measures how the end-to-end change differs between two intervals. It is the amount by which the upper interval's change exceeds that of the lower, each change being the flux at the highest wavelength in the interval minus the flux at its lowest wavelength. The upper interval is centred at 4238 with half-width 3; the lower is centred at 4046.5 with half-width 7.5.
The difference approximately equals -2.0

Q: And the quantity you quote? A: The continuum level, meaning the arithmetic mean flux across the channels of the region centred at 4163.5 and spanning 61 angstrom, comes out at 19.7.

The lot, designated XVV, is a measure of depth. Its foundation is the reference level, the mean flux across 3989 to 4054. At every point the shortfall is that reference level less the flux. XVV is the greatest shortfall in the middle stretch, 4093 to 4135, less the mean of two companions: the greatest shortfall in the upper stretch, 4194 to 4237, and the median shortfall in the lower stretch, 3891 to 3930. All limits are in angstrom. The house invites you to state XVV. 1.4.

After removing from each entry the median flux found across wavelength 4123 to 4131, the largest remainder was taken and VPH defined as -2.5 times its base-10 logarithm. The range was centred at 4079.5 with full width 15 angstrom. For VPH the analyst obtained -1.1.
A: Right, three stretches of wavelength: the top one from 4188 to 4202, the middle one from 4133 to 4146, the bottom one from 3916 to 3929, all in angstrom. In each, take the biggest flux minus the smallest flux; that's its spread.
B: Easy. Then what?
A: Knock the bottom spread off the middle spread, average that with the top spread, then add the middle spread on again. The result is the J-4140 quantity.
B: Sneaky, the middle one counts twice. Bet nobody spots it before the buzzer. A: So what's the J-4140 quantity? 3.4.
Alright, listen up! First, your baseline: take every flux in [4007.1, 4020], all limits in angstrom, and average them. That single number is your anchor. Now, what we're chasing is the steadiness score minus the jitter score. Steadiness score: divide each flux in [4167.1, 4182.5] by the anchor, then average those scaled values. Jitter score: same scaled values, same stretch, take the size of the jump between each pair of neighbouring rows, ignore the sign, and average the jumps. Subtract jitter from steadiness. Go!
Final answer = 0.91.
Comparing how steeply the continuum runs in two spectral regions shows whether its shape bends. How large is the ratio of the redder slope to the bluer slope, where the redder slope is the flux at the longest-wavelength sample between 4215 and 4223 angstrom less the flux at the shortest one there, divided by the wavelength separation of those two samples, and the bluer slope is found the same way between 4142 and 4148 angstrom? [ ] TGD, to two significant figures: -1.0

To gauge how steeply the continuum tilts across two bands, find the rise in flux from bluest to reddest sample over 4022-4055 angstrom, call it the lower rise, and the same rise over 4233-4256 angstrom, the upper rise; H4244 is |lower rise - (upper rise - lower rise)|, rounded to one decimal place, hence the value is 2.6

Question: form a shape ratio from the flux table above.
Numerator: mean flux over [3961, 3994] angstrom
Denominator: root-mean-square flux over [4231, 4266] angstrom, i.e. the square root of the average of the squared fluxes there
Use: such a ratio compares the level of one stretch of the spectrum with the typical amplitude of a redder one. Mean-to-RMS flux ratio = 0.87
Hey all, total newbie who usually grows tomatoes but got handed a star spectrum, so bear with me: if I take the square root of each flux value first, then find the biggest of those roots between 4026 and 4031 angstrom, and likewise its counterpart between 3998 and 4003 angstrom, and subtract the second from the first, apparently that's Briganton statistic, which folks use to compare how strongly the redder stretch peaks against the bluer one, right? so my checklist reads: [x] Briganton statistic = 0.07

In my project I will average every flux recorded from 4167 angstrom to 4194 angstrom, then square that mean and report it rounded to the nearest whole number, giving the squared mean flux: 384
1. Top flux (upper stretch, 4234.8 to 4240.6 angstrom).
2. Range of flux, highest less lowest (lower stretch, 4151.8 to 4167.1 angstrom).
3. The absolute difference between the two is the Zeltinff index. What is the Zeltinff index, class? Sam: 17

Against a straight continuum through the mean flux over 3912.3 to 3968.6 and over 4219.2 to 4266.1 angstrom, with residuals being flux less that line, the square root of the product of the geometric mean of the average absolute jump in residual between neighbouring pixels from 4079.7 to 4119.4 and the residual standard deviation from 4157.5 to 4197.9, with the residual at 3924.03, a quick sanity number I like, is 1.0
